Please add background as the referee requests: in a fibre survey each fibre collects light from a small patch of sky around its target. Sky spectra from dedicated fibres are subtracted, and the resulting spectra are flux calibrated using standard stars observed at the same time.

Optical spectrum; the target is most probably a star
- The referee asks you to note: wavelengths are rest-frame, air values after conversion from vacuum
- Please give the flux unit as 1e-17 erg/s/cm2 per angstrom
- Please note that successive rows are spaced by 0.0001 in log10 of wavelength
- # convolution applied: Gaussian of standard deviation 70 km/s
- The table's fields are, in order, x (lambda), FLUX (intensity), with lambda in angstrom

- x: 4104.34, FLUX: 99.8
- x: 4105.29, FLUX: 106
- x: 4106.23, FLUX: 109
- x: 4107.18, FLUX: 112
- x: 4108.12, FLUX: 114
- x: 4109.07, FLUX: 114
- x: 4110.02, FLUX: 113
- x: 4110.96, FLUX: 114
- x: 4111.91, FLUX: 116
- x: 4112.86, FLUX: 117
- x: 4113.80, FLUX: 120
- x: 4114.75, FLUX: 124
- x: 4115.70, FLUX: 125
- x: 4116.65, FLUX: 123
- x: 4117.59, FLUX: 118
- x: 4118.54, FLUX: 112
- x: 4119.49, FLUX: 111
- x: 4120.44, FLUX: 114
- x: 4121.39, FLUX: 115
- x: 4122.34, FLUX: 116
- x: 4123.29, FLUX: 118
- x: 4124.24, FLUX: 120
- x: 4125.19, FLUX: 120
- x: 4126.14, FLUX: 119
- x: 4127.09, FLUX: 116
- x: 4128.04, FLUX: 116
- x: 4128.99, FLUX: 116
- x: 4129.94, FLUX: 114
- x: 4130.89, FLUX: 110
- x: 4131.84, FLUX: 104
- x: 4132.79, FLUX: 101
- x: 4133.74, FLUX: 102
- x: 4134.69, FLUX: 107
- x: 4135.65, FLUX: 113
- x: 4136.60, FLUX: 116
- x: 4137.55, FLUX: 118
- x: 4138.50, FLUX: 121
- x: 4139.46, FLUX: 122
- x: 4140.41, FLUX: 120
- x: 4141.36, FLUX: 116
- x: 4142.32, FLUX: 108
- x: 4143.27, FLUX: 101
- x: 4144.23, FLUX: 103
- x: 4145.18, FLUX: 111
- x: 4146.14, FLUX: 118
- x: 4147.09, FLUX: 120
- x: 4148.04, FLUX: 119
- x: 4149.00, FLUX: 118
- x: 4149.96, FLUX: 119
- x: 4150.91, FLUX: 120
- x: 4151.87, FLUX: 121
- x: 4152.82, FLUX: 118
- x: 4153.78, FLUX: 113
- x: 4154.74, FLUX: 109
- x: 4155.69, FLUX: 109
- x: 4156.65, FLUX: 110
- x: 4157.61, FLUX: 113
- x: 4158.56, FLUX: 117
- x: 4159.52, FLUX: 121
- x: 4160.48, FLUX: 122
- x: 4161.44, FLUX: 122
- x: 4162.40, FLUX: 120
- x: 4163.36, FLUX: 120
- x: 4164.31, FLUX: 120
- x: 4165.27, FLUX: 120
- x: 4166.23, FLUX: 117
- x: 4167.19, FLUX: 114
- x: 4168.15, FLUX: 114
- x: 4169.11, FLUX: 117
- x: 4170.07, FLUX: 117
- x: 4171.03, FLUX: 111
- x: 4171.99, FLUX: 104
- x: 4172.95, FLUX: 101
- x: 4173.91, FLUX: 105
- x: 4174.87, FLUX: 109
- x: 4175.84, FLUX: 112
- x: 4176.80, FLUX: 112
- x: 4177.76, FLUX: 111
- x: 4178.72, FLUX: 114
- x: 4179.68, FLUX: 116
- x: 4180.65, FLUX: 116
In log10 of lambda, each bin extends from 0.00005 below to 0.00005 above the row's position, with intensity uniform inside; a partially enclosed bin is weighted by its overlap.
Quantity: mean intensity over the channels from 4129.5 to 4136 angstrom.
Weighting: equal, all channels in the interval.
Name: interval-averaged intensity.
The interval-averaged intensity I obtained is 107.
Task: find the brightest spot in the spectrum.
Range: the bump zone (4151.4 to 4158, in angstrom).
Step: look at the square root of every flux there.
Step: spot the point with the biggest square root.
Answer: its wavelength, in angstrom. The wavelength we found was 4151.87 angstrom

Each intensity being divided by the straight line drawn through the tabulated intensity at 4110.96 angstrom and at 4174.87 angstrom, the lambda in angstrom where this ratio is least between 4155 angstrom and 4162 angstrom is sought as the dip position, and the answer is 4155.69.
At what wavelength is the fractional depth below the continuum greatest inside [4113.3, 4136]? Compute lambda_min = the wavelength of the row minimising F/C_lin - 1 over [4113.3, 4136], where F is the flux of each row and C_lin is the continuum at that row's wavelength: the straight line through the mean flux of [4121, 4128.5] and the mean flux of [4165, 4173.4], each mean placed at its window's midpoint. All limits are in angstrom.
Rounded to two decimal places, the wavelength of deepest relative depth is 4132.79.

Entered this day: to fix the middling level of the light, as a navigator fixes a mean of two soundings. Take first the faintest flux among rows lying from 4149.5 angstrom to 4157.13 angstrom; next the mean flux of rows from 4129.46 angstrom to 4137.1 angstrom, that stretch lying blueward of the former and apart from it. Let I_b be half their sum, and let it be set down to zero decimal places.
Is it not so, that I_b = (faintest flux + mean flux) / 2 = 109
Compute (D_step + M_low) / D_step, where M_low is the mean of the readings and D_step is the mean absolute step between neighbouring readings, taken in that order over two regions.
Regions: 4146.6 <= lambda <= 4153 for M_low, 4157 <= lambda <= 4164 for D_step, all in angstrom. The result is 66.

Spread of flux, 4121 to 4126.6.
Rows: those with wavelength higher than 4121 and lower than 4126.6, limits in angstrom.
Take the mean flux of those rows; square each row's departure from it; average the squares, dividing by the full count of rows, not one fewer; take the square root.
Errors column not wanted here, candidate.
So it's 1.9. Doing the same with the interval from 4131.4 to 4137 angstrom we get 5.6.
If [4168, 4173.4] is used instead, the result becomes 6.2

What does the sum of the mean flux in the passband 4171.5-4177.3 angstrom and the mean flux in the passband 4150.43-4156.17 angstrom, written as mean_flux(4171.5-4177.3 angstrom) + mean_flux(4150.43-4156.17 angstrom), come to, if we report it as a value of 222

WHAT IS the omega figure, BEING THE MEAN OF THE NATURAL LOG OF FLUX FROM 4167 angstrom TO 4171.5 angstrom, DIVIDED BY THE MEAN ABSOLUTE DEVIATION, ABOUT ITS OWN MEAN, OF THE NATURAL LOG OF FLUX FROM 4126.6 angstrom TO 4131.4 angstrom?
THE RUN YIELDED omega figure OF 280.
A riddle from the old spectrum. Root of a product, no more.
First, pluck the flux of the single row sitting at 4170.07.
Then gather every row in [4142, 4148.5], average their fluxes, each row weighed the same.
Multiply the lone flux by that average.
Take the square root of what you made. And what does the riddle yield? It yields 114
